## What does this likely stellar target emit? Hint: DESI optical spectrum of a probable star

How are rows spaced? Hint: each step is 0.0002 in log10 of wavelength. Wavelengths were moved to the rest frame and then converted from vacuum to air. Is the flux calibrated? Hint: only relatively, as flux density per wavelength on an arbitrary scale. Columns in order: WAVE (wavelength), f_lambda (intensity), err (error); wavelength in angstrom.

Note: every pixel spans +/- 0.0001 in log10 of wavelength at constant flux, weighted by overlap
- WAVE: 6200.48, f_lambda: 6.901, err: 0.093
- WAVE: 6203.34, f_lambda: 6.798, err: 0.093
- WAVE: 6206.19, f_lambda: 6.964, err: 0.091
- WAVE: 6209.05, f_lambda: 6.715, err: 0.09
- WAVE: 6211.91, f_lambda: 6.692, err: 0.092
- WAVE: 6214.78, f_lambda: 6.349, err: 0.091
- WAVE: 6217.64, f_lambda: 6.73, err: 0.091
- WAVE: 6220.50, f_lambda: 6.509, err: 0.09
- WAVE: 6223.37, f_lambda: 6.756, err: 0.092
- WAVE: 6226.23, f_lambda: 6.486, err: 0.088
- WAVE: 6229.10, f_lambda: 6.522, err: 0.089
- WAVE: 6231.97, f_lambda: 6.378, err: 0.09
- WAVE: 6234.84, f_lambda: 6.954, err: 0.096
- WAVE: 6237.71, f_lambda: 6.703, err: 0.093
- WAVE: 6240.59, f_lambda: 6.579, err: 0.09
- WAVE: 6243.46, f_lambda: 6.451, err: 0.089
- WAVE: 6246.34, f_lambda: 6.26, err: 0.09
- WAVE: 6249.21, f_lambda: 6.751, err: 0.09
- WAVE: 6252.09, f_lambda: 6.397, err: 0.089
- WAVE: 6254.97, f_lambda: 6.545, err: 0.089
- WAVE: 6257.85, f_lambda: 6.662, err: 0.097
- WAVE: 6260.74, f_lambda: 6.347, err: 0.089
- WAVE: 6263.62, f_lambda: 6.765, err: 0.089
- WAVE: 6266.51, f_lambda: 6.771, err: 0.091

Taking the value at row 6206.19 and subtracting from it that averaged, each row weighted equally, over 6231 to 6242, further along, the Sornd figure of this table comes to 0.3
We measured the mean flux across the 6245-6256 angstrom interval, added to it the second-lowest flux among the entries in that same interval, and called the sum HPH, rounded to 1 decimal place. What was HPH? 12.9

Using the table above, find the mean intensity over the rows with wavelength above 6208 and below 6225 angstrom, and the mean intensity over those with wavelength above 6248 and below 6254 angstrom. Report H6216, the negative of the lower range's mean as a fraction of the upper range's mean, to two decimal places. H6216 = -1.01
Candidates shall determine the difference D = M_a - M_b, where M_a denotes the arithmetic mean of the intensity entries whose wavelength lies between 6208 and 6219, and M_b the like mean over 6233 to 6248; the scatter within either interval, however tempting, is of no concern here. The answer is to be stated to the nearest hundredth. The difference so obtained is 0.03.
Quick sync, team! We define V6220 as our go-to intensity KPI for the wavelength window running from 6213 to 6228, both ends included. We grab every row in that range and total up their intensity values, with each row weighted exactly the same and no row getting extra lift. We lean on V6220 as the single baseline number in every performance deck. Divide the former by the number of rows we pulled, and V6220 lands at 6.57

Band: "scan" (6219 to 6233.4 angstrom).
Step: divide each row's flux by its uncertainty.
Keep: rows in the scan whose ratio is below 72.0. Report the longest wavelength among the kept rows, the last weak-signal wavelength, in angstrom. 6231.97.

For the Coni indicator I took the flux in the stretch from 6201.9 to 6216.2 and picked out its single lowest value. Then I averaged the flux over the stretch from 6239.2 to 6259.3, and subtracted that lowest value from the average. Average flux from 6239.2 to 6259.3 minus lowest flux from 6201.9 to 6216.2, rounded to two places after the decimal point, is 0.17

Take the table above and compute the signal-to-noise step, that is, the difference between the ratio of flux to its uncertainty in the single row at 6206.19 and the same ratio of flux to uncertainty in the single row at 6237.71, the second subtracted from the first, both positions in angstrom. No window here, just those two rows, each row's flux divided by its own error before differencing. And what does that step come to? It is 4.5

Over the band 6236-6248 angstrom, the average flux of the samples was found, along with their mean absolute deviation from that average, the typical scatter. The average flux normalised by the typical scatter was 46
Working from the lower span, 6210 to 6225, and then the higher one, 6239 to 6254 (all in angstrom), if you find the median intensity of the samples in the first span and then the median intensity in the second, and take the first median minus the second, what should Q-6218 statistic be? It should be 0.24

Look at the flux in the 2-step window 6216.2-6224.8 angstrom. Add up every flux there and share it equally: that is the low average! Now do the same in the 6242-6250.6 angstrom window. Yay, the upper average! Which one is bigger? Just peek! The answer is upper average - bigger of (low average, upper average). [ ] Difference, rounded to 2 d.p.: -0.18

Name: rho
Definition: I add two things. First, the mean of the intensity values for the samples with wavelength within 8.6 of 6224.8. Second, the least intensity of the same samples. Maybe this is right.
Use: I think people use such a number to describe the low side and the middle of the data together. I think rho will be 12.94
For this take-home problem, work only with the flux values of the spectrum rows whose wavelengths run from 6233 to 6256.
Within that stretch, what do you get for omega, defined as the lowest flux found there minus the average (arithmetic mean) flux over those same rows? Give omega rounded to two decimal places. -0.32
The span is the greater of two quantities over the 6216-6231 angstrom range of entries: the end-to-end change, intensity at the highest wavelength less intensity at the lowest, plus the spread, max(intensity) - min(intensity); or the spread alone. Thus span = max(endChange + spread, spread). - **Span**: 0.27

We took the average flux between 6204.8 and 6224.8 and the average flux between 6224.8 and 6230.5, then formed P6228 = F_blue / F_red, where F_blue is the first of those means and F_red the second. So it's 1.03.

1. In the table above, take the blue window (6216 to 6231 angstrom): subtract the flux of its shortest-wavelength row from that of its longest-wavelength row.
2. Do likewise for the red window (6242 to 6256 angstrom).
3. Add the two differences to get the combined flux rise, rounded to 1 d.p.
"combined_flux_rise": -0.1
